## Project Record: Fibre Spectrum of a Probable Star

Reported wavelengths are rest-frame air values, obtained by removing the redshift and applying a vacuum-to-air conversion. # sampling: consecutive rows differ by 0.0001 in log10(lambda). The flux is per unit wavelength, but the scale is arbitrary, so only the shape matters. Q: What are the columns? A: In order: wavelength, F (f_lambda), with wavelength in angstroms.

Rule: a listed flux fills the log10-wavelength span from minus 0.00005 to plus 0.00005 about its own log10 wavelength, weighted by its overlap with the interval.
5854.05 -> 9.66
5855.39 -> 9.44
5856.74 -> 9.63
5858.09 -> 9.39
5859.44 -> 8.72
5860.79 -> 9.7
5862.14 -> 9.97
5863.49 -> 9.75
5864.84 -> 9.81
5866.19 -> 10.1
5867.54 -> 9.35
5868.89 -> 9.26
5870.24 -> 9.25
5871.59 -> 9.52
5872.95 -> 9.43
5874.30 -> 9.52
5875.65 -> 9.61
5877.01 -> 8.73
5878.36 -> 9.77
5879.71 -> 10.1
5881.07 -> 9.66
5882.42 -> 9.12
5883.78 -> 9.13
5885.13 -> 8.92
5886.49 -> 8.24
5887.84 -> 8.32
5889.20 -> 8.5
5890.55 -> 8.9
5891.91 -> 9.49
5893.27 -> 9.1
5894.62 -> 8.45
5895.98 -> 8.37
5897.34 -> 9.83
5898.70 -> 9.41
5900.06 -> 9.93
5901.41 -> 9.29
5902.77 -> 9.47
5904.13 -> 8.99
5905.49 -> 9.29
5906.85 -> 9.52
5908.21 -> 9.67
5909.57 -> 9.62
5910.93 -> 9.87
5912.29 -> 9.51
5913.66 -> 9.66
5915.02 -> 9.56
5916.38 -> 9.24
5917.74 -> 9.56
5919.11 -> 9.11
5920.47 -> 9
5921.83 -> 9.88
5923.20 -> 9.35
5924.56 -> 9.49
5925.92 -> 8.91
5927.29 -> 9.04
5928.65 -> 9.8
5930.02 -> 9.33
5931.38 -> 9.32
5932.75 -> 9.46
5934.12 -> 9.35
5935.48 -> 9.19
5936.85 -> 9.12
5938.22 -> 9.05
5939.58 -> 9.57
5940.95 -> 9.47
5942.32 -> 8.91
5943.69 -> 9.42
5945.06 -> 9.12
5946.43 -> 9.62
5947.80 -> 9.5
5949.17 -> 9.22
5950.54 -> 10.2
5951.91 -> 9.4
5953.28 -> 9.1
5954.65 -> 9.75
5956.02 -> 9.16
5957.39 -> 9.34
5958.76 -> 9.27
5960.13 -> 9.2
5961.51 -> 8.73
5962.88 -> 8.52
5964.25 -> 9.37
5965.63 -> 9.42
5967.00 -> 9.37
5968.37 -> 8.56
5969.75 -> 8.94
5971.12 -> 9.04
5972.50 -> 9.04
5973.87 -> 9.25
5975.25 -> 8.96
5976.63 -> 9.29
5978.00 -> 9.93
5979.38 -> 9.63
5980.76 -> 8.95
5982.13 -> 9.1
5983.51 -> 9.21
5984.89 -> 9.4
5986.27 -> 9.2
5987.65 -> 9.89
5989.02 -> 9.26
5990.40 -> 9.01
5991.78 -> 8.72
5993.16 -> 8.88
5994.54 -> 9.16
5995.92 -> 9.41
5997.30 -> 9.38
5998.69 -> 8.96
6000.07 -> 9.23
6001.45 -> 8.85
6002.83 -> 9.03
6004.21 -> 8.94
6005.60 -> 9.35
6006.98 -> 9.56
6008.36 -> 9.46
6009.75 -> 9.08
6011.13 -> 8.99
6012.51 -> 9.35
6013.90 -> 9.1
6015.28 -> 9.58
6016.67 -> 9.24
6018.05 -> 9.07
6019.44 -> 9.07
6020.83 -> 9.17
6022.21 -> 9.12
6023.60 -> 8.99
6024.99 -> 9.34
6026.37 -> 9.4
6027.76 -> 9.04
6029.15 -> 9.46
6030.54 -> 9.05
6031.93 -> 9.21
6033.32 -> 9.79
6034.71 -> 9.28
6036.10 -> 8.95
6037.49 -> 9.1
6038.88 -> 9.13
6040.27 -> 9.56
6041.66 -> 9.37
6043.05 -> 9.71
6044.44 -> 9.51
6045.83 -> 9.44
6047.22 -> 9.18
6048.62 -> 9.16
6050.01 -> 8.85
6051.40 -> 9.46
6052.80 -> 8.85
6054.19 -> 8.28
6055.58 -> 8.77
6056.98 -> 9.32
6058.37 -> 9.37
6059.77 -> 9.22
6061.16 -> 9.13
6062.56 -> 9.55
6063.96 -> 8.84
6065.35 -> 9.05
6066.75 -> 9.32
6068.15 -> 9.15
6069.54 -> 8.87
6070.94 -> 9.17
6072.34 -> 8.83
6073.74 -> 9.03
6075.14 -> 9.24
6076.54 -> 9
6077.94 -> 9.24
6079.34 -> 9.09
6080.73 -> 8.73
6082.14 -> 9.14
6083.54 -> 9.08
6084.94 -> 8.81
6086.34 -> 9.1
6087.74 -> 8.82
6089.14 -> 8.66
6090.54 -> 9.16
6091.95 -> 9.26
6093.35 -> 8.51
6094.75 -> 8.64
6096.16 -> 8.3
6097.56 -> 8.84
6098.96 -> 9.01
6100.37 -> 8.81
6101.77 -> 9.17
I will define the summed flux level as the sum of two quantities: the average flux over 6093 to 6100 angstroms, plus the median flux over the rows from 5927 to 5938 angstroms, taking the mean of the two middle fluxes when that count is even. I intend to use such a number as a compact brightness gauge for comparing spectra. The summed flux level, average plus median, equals 18.0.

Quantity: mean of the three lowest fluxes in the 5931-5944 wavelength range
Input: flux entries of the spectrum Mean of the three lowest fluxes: 9.03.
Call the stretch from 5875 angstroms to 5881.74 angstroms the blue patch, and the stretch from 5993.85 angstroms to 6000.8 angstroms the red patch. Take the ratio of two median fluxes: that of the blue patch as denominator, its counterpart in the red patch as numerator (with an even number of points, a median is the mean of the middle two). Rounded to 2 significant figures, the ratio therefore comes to 0.96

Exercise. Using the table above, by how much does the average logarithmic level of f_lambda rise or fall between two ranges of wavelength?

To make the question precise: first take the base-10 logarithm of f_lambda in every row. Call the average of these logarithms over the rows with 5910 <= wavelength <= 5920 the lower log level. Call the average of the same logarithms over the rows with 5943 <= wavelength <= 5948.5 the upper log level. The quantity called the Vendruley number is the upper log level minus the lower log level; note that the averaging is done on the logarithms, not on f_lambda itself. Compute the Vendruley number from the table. -0.004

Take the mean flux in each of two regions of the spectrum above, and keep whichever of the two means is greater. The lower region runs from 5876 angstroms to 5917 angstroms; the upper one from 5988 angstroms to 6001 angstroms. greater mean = 9.26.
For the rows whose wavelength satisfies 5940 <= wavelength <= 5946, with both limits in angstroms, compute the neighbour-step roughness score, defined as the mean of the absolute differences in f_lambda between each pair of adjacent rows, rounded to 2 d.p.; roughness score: 0.46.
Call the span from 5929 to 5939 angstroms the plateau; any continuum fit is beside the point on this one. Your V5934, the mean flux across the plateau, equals 9.3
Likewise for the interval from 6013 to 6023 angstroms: 9.2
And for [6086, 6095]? 8.9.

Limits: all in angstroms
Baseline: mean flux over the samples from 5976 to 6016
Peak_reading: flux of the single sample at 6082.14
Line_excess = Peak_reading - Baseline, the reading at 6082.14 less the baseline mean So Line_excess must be -0.1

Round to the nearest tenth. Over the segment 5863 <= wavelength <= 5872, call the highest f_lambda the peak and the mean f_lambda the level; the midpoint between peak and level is 9.8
